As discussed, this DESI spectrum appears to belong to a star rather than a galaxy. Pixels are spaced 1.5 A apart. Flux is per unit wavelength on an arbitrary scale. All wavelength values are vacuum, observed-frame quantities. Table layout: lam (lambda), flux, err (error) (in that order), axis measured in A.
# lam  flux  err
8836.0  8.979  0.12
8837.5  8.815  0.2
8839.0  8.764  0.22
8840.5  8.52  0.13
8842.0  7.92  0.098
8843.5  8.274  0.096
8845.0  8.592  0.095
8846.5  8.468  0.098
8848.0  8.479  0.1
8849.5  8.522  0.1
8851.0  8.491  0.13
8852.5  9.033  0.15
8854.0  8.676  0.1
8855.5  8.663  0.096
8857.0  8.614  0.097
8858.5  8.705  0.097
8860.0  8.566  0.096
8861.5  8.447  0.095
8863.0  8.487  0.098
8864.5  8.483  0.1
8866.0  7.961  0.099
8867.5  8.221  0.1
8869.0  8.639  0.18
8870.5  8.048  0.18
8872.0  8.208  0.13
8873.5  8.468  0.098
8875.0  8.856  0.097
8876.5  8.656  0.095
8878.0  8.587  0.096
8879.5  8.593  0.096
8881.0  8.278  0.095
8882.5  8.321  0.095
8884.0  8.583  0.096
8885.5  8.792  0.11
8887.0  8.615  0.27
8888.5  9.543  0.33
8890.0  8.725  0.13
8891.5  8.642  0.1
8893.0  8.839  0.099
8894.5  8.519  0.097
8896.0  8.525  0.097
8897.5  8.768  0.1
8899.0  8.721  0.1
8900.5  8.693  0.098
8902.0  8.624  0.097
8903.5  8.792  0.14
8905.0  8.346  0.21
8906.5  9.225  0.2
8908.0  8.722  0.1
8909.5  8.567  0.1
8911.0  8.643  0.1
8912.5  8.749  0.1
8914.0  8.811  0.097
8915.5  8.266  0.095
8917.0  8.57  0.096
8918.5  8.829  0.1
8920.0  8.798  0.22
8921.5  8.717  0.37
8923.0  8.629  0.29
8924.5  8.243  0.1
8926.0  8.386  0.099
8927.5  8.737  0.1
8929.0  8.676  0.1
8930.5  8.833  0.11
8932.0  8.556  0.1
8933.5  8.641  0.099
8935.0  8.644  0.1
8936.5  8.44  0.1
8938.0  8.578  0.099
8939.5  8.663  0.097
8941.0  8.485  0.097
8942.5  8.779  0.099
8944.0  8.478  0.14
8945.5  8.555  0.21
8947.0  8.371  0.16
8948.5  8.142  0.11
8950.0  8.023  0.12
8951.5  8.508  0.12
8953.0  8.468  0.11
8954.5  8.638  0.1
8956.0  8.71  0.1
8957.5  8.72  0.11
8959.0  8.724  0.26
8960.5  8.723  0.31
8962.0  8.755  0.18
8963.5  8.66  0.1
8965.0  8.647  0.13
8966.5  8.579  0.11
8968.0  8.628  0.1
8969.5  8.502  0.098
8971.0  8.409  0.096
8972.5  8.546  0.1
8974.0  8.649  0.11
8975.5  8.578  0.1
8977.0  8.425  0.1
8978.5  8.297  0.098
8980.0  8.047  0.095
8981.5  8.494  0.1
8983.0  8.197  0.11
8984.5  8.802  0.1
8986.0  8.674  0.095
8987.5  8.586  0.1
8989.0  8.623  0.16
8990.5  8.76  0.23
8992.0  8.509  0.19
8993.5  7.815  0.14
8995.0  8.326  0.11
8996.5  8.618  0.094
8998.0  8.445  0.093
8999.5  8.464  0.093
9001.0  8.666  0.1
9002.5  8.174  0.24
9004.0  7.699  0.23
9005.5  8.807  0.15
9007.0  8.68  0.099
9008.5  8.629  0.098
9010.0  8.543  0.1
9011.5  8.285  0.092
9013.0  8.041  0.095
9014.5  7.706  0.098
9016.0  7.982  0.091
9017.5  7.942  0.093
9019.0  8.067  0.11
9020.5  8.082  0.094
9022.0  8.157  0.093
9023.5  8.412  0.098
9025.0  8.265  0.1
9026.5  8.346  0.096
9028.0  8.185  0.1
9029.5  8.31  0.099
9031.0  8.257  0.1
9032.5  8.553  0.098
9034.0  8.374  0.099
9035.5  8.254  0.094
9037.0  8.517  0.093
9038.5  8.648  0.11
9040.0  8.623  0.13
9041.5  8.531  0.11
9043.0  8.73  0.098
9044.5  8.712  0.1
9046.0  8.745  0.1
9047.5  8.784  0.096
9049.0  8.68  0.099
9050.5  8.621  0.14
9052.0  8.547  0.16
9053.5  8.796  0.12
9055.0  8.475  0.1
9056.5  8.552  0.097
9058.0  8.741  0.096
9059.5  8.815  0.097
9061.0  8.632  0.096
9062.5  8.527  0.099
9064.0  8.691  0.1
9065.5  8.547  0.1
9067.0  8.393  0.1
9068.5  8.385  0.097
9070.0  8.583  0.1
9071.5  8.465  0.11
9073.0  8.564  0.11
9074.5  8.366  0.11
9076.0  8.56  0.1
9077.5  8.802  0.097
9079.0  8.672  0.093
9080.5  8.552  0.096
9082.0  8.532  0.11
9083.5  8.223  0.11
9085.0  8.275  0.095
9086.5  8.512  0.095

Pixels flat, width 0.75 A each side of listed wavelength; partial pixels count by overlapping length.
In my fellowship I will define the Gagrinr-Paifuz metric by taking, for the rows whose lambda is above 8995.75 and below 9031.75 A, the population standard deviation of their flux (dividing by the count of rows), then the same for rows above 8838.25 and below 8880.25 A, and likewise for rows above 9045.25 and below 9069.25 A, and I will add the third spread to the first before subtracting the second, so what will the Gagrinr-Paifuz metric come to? 0.18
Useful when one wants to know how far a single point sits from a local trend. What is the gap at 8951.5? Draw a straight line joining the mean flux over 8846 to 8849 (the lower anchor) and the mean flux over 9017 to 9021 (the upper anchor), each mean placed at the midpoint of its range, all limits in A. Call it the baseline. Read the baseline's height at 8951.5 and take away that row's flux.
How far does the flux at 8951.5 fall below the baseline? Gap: -0.30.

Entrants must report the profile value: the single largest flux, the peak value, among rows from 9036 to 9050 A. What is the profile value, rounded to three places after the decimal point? 8.784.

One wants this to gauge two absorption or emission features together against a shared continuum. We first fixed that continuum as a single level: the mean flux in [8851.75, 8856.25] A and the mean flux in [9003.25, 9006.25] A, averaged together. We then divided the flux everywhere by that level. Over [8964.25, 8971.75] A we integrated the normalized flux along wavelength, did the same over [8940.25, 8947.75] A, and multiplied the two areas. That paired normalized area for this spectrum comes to 56.5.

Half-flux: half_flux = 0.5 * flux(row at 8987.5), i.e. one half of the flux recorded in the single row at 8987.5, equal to 4.29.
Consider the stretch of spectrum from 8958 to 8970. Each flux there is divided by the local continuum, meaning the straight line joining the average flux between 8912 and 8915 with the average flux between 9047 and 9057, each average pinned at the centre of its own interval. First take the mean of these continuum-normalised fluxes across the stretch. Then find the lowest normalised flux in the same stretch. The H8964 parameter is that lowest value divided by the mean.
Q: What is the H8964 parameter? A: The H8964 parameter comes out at 0.983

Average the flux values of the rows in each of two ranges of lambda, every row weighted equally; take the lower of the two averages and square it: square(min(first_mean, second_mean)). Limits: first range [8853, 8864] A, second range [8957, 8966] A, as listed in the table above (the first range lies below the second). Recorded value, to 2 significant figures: 74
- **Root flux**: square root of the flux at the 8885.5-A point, 2.97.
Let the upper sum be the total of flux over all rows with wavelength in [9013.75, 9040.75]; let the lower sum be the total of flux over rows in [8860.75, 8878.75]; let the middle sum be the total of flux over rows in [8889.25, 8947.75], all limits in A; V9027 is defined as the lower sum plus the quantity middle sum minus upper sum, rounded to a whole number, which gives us 289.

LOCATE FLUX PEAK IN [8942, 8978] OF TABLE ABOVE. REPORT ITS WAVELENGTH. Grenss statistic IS 8942.5 A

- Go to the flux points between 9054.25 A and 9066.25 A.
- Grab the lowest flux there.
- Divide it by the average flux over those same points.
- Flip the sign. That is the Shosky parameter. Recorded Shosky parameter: -0.98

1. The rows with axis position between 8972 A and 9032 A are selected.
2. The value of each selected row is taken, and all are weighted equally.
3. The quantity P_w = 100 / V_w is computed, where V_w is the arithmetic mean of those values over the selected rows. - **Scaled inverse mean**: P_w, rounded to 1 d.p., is 12.0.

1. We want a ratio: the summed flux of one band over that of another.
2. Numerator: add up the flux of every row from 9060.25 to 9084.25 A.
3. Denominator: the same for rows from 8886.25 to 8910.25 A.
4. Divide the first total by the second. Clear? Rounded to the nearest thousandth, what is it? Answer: 0.976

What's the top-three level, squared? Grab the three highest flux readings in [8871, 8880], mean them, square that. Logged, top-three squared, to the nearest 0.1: 75.7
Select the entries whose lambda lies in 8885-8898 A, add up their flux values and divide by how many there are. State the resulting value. 8.77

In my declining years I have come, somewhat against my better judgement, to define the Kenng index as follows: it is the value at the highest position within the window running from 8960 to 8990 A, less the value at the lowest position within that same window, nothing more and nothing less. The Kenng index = -0.10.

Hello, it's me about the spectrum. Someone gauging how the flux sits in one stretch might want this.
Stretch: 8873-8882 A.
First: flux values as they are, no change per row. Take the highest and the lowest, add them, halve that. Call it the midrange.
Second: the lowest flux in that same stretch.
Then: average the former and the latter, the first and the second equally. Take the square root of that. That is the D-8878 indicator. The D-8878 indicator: 2.90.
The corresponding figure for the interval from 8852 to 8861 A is 2.95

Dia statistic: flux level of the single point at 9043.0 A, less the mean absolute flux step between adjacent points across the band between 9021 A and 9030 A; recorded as 8.58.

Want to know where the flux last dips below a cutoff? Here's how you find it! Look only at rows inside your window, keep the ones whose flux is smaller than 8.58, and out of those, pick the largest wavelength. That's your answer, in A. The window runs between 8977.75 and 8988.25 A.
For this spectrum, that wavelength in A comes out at 8983.0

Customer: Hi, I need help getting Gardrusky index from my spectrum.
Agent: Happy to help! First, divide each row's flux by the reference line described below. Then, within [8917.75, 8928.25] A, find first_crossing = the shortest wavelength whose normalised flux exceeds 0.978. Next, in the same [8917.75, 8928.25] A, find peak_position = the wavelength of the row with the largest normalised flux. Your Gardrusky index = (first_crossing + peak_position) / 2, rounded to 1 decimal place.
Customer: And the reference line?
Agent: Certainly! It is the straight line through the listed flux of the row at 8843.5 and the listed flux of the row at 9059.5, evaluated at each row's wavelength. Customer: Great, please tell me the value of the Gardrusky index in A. 8918.5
